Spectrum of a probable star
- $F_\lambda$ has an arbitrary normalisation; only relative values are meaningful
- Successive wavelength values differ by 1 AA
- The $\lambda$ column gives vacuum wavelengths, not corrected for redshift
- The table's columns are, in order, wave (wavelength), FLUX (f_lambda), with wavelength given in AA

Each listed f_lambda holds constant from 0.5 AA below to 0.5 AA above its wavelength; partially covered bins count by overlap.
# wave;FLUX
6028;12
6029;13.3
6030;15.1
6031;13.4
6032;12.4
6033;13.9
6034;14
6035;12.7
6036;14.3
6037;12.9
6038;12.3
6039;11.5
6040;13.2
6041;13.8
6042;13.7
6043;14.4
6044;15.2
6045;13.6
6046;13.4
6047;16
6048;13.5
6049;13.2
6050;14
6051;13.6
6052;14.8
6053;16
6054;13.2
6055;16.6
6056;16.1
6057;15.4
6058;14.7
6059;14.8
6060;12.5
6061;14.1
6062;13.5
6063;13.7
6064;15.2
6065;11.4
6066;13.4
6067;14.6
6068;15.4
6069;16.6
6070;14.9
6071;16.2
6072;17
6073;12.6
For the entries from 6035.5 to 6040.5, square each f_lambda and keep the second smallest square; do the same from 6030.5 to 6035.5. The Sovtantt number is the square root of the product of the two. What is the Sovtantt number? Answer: 156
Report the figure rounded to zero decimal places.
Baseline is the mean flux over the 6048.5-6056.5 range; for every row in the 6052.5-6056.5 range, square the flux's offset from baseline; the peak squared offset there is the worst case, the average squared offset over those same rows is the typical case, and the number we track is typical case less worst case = -1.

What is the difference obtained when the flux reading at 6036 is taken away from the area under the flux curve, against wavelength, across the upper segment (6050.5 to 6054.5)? 43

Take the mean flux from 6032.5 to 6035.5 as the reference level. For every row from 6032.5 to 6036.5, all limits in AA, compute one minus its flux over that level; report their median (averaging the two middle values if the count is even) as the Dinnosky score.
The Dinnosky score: -0.031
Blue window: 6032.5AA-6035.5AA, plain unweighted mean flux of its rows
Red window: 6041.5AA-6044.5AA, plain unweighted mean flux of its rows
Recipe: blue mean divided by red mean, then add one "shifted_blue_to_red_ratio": 1.94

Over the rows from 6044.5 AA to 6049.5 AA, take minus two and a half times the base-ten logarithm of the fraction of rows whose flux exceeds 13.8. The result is 1.7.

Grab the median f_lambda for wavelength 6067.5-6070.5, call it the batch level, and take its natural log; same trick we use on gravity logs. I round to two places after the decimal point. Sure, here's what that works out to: 2.73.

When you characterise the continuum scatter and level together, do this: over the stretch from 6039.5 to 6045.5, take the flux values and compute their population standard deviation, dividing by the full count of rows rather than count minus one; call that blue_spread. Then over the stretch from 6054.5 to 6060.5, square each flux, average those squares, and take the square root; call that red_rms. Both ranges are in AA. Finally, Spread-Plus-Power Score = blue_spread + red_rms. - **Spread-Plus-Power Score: 15.72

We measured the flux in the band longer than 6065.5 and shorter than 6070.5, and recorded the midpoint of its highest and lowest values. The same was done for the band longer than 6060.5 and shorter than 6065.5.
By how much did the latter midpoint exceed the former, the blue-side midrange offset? -1.7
